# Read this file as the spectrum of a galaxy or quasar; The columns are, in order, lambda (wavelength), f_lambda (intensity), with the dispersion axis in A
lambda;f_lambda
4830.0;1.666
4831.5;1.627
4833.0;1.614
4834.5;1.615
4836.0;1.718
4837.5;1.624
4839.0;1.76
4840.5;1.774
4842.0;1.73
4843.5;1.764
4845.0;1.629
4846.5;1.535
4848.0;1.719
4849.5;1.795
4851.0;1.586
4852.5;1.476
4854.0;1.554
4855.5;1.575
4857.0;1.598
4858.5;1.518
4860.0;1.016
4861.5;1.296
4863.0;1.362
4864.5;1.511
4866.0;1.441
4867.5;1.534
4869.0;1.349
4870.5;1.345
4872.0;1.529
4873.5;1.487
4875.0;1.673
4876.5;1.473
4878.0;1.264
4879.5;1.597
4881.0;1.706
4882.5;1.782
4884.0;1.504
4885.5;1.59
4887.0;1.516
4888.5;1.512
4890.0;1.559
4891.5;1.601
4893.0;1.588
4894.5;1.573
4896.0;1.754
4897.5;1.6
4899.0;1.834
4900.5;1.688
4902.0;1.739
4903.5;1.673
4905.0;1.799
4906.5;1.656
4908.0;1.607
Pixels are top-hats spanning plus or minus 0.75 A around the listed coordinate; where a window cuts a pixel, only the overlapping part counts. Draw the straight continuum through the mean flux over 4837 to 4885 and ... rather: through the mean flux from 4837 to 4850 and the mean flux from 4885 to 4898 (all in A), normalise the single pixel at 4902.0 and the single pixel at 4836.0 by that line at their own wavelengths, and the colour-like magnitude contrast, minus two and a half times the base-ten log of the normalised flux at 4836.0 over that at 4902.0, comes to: 0.12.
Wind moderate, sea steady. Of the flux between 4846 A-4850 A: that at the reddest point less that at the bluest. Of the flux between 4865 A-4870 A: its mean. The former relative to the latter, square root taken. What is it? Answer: 0.42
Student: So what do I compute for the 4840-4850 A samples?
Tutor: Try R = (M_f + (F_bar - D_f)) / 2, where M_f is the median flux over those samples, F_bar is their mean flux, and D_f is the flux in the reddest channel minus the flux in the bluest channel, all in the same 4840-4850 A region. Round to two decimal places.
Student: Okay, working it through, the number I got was 1.71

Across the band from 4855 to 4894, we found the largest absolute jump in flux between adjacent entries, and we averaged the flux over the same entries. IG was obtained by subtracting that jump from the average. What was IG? 1.00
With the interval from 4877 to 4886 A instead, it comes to 1.24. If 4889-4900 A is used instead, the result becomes 1.41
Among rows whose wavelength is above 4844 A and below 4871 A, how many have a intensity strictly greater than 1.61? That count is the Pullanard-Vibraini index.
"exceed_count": 3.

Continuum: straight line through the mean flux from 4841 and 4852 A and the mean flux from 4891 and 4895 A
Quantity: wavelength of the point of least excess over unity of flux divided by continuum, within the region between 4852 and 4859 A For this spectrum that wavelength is 4852.5 A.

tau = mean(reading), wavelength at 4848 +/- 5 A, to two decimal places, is 1.64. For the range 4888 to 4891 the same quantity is 1.54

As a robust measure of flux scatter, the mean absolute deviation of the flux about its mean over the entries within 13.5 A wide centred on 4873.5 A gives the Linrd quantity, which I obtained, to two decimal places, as 0.10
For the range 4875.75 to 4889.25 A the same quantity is 0.11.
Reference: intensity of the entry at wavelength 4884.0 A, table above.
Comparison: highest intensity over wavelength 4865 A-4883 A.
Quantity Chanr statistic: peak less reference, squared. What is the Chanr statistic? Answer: 0.077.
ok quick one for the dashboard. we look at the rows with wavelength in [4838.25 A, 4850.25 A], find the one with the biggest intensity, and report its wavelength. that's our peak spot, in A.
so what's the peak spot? 4849.5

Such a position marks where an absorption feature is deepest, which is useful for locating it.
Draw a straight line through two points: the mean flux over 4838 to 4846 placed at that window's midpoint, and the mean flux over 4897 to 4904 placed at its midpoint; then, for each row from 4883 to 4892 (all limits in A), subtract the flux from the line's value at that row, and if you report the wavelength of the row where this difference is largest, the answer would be 4884.0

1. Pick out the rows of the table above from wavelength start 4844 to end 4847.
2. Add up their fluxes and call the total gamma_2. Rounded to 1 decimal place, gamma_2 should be 3.2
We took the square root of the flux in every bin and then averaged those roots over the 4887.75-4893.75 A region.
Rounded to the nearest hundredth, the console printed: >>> 1.25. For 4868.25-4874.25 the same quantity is 1.19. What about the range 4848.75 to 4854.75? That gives 1.27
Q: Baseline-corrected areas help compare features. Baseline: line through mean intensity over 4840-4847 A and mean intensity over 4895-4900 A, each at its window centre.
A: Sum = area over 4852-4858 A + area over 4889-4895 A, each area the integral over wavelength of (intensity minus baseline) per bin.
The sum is -1.7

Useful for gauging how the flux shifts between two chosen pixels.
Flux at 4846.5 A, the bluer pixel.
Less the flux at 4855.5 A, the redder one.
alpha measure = -0.040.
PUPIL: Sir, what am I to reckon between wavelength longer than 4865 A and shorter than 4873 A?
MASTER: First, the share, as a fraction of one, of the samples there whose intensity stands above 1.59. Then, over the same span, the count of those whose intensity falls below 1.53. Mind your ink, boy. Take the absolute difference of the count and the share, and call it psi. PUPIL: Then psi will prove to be 4.0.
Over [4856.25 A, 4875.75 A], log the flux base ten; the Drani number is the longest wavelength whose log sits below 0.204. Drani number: 4873.5 A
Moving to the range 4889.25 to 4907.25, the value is 4894.5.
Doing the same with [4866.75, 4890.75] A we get 4890.0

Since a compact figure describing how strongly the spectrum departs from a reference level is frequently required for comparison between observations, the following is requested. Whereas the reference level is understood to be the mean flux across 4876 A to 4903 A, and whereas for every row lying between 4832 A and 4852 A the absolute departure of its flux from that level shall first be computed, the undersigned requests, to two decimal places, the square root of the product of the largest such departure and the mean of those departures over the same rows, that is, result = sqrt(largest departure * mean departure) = 0.13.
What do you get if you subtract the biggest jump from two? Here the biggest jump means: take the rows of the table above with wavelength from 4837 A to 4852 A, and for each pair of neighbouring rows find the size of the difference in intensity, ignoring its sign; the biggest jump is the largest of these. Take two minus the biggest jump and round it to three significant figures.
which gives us 1.79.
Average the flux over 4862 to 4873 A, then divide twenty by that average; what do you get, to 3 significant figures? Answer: 13.9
